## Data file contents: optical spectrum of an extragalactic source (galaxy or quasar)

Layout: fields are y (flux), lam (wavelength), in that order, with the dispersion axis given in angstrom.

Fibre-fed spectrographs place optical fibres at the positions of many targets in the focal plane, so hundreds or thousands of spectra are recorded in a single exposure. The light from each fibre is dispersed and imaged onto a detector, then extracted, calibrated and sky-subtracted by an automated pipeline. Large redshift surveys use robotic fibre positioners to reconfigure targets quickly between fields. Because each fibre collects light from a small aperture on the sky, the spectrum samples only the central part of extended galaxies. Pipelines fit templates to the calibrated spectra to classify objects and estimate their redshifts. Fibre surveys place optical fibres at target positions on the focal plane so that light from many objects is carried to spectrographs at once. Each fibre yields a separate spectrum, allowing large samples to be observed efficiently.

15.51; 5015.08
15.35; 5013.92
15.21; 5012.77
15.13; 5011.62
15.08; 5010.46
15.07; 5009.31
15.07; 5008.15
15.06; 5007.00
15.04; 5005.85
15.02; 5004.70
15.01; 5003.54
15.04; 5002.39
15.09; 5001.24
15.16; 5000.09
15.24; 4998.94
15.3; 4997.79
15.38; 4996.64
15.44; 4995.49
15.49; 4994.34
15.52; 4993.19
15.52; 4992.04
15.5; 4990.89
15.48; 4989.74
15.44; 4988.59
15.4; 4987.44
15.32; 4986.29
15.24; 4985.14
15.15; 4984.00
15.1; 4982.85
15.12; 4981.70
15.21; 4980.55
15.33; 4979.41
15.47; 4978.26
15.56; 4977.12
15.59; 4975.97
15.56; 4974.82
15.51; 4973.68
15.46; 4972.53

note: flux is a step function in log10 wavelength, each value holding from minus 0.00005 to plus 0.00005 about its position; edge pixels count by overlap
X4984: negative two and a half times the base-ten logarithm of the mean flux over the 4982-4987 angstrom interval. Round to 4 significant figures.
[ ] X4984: -2.955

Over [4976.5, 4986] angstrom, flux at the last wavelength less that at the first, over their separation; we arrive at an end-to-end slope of -0.04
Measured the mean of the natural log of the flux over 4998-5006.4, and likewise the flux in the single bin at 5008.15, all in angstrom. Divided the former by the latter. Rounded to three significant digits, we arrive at 0.180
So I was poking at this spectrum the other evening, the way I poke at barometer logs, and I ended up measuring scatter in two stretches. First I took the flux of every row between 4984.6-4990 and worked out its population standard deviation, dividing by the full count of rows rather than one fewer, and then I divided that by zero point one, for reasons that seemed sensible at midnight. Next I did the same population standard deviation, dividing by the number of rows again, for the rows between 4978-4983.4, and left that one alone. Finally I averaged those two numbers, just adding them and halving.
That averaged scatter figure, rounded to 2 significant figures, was 0.50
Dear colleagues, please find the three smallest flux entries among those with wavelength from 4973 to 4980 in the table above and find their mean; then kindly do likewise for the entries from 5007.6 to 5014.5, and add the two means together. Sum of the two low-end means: 30.5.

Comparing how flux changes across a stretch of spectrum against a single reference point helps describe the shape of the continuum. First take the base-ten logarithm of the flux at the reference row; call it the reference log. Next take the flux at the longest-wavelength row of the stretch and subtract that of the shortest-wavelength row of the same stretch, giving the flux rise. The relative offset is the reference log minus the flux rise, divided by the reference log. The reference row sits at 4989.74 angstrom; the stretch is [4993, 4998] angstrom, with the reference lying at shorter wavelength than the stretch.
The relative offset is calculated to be 1.18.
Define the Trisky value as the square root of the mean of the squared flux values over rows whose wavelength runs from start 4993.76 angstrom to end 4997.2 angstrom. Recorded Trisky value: 15.4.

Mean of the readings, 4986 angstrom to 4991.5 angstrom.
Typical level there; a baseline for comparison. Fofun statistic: 15.4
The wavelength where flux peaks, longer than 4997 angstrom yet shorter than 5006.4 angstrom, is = 4997.79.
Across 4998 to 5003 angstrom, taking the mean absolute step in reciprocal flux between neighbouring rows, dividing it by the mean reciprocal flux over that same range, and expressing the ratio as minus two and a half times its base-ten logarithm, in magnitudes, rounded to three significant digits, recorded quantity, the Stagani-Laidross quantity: 5.89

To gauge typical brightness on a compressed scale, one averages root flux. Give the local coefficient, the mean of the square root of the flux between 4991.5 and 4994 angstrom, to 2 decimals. 3.94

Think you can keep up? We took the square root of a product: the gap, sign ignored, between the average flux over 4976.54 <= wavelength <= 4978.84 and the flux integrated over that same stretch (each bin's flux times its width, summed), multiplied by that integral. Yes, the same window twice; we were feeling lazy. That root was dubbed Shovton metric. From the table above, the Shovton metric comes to 27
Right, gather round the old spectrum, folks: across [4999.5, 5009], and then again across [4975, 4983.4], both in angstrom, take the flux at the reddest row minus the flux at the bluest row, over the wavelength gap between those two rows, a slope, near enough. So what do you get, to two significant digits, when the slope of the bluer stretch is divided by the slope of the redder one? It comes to 6.4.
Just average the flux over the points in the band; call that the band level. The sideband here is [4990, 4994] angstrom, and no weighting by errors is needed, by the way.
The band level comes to 15.5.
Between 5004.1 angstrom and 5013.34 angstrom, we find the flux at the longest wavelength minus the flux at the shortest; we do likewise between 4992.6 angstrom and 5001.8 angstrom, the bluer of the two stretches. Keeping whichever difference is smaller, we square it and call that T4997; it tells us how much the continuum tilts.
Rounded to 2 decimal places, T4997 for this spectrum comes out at 0.18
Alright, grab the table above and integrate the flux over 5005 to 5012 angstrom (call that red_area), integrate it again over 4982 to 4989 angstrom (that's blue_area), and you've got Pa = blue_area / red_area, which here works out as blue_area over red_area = 1.01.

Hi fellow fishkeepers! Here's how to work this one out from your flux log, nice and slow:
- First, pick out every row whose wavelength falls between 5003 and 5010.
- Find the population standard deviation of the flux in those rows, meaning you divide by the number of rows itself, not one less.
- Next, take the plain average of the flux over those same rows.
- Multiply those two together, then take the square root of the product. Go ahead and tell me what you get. 0.60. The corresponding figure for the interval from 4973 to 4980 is 1.16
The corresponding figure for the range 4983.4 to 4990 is 1.33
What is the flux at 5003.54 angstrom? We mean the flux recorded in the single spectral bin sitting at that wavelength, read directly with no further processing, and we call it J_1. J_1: 15.01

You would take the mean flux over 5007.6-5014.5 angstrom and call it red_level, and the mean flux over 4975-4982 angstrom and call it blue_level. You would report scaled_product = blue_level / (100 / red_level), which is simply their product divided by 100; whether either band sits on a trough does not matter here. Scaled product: 2.33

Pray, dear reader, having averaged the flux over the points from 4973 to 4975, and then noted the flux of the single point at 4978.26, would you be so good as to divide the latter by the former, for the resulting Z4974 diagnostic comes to 0.996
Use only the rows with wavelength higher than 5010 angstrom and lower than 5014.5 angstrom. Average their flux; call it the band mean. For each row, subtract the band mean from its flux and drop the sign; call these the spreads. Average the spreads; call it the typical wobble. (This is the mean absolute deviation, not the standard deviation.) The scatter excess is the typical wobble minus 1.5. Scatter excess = -1.41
